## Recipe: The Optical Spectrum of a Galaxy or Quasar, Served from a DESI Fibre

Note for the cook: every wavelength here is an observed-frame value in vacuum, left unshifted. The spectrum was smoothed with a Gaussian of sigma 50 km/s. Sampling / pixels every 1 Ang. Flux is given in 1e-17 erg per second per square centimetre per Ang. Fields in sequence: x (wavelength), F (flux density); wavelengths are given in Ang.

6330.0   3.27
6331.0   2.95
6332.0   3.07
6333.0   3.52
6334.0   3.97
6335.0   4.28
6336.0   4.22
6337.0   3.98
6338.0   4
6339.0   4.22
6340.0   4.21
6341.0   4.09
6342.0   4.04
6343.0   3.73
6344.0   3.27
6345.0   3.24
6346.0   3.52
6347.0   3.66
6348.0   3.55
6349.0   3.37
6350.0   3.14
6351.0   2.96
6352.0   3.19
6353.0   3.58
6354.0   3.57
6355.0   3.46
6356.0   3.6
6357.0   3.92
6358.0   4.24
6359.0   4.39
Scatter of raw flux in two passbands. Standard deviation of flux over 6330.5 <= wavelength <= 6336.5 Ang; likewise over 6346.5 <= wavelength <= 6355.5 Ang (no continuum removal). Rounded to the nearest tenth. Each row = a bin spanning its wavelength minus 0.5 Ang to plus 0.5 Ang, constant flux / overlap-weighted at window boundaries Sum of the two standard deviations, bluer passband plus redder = 0.8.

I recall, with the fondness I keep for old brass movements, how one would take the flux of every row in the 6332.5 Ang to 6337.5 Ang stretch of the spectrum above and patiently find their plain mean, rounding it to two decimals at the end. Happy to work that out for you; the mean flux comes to 3.99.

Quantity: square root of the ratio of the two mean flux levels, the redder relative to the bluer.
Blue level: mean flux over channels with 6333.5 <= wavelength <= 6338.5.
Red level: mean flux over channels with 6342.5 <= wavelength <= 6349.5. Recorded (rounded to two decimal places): 0.92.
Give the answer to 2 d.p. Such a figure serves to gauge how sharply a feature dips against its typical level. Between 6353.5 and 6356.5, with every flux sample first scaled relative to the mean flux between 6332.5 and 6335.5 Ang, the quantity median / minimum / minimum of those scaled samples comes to 1.17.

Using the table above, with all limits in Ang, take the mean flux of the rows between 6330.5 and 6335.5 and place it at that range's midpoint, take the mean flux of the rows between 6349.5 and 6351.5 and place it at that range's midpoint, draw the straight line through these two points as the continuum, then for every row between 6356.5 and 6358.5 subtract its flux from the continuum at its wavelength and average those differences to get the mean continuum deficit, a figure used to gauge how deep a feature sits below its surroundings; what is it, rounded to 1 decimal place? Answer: -1.2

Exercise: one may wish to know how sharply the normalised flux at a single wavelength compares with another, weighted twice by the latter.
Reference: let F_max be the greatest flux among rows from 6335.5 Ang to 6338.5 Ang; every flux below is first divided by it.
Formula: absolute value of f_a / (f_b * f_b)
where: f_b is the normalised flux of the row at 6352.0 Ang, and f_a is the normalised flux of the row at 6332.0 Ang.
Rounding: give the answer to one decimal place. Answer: 1.3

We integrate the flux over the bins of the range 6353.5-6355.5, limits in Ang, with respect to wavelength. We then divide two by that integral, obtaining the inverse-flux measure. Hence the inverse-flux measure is 0.284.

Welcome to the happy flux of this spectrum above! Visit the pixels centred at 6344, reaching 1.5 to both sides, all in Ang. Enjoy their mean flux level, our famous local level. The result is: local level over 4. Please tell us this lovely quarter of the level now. 0.85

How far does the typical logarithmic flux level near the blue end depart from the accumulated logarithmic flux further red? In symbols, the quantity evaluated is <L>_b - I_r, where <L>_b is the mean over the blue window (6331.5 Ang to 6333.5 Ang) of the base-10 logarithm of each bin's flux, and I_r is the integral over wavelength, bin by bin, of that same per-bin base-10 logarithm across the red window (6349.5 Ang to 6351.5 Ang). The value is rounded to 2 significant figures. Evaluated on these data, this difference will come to -0.45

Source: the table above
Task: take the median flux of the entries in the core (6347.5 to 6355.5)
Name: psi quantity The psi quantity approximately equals 3.4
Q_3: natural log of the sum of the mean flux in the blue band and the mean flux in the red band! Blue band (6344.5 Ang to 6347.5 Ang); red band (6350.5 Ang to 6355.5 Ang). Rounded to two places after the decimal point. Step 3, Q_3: 1.92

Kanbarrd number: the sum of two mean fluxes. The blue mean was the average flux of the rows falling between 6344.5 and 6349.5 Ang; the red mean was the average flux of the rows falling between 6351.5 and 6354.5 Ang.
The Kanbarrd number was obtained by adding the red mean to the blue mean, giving 6.9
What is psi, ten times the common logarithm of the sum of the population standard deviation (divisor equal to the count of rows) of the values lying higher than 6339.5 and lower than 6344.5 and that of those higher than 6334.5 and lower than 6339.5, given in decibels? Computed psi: -3.3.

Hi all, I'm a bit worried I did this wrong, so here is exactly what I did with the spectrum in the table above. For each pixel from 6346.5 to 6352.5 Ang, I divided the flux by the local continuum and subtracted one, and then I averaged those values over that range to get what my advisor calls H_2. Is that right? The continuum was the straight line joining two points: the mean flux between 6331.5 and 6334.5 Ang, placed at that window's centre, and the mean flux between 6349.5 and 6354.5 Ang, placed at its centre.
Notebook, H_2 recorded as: 0.00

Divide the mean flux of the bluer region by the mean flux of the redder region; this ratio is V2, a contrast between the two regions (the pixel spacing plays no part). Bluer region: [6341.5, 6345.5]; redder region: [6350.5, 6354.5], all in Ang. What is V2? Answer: 1.07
